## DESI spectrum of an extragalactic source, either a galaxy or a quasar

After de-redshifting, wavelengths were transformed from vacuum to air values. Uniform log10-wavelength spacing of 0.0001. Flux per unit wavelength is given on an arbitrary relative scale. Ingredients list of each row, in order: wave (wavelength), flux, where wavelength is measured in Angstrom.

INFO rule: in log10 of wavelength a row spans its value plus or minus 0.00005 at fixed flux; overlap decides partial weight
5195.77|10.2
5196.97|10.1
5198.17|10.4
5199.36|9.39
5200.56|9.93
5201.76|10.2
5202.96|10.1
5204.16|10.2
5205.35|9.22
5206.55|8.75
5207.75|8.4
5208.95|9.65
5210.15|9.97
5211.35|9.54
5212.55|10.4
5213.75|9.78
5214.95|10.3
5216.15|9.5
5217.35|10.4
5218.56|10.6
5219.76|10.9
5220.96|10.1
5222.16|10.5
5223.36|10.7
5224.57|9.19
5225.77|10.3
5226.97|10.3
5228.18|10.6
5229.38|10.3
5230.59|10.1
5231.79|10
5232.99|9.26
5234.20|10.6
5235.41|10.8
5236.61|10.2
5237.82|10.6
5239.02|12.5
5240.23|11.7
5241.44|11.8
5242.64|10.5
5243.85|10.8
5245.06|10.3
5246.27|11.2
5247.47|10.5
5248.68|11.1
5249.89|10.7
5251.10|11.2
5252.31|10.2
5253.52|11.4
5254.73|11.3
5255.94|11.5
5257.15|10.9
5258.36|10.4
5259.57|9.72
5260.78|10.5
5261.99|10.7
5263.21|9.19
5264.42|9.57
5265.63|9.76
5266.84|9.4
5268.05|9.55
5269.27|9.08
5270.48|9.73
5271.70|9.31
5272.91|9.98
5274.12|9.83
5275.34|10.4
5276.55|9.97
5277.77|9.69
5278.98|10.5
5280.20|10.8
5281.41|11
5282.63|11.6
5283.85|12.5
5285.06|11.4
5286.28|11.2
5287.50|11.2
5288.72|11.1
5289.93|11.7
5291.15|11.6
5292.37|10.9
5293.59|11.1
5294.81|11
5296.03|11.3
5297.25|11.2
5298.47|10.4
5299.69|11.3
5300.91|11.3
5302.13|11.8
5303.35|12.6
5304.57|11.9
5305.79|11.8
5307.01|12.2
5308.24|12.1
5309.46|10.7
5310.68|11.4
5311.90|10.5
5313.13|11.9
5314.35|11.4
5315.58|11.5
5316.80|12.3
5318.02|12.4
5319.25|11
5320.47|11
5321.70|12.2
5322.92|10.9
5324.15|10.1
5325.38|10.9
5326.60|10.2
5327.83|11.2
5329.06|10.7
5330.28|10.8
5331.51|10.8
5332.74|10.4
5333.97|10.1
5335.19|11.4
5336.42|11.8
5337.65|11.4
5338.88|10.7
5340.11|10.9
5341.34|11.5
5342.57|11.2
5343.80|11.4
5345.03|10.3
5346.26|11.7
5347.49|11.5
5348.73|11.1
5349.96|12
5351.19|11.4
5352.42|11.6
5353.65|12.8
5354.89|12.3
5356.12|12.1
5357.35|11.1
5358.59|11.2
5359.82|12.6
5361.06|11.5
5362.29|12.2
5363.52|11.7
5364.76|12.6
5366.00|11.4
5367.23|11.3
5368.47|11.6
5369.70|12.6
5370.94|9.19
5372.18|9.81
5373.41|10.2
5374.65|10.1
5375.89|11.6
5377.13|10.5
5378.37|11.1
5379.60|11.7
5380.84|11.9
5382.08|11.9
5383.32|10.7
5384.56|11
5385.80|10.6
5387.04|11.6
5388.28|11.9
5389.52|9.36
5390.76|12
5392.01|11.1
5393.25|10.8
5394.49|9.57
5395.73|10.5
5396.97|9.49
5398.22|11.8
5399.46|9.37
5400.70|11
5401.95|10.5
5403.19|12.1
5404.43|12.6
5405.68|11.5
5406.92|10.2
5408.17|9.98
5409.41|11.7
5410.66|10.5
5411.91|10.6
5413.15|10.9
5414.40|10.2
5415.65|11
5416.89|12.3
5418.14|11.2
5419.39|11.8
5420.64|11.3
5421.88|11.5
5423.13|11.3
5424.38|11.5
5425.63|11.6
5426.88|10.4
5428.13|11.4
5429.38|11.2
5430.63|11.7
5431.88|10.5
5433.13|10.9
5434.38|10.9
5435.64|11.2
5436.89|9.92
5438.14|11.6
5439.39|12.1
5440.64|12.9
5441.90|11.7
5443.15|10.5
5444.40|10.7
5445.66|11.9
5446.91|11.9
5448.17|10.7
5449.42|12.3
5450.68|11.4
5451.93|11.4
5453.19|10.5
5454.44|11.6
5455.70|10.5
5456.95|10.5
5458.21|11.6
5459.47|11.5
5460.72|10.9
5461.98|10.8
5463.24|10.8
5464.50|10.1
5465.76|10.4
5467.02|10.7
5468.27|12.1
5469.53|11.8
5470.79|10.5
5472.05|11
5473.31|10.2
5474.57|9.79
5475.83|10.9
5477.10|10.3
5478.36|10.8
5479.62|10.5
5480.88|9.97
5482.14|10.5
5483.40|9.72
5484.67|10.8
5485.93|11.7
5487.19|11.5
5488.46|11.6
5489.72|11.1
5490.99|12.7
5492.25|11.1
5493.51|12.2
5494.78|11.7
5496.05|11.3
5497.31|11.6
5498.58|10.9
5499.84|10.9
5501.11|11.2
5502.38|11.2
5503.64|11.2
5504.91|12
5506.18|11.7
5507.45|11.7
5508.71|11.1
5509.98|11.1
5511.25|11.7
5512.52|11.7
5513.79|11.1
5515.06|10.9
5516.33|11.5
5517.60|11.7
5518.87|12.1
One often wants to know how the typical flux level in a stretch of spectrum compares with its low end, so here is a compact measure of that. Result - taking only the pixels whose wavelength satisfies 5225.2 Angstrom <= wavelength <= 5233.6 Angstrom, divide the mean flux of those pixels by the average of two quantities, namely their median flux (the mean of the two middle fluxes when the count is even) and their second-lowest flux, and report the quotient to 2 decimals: 1.00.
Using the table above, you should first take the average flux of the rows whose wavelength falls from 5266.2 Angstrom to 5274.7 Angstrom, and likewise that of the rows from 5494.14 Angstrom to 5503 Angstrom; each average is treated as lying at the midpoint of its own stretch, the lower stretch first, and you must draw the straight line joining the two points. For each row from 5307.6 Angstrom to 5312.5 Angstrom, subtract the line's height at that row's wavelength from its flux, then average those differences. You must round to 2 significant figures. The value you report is 1.3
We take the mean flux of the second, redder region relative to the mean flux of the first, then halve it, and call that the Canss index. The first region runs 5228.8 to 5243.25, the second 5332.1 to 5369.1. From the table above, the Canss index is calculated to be 0.537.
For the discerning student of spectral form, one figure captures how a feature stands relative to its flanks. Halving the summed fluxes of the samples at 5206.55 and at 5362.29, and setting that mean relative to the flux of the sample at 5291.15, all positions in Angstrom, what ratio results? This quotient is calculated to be 0.90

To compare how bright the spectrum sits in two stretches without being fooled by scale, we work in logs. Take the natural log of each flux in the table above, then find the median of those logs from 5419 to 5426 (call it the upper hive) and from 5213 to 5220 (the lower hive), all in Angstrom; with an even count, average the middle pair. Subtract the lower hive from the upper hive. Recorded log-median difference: 0.11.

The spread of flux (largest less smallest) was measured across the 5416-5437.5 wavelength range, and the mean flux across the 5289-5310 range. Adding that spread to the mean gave 13.84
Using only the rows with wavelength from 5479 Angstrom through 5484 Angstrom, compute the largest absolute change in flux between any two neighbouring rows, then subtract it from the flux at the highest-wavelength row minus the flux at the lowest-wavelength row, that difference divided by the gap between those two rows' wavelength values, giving -1.0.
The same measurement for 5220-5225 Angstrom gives -1.8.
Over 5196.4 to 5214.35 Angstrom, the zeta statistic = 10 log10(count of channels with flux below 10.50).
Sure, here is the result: 11.8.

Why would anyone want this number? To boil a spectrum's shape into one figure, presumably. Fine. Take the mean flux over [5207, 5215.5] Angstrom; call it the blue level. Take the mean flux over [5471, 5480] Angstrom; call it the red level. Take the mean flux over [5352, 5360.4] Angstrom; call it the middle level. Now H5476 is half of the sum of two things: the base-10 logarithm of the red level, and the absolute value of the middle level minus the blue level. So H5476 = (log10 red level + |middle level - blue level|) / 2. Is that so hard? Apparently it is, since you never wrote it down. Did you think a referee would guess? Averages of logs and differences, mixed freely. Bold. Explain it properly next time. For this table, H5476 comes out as 1.6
